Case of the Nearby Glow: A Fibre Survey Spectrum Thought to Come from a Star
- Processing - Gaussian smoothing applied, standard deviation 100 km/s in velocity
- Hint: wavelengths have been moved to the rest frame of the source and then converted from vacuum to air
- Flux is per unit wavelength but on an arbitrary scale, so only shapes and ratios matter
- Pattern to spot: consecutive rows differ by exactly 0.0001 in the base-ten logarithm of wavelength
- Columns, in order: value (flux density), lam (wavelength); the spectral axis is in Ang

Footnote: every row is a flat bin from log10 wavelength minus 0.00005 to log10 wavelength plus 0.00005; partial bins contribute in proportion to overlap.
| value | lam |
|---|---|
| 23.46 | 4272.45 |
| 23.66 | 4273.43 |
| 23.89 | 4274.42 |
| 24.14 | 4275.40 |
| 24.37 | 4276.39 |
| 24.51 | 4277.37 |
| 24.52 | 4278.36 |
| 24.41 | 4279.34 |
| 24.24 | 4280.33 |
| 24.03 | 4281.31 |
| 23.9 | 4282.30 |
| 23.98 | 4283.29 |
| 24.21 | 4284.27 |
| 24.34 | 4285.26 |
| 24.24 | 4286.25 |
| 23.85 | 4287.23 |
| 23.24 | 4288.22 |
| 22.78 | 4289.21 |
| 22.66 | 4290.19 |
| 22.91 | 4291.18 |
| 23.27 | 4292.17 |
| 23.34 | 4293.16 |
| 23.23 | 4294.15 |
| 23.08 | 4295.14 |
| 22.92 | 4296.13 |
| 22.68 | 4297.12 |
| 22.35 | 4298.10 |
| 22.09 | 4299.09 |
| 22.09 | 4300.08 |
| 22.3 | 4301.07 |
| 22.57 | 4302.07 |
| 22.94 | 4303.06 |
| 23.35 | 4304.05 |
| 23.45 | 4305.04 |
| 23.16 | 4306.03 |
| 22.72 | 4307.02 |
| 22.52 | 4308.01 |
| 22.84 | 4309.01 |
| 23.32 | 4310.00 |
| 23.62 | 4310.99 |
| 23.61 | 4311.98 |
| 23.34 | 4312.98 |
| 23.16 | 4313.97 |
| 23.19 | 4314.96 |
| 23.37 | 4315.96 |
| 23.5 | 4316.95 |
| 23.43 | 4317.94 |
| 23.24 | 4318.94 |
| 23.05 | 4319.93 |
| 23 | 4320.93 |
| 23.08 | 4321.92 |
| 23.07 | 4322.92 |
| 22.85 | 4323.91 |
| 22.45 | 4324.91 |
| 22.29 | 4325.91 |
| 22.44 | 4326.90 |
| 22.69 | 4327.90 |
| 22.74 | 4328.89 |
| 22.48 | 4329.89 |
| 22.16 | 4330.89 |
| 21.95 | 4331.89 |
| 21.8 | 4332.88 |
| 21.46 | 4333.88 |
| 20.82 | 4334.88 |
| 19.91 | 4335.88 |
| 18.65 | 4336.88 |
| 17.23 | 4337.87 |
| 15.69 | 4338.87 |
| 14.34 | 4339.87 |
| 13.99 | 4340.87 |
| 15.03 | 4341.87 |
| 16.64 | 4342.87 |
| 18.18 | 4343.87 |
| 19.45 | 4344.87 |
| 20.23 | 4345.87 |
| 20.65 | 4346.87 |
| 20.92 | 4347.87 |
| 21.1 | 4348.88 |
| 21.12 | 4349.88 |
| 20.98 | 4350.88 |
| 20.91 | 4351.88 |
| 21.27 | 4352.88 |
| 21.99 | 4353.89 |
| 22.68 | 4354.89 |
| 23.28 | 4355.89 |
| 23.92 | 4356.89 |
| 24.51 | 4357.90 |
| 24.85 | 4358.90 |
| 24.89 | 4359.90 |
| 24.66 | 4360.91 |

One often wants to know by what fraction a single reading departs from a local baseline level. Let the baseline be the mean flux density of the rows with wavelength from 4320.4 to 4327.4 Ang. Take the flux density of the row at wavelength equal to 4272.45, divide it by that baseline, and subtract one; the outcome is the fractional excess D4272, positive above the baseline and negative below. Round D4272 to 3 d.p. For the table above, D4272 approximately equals 0.032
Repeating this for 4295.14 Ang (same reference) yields 0.015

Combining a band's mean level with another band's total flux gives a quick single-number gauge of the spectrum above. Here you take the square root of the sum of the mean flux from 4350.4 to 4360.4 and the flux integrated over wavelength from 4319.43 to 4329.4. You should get 15.8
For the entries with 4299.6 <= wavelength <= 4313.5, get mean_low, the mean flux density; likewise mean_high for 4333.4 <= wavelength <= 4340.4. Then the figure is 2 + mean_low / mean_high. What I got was 3.26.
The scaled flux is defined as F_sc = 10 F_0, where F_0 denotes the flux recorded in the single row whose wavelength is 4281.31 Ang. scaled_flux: 240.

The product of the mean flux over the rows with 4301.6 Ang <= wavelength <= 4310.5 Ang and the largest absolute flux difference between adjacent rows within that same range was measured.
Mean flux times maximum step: 11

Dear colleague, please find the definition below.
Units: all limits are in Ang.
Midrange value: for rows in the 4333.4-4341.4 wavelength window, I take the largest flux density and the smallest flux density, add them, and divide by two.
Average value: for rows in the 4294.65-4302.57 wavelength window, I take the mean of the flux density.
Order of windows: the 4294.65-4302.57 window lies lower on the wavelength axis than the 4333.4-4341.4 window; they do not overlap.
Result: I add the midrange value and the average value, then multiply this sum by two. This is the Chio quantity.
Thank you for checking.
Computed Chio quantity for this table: 80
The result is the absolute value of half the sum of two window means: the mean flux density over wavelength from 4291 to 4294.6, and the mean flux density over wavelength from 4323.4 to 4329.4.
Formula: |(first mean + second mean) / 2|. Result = 22.9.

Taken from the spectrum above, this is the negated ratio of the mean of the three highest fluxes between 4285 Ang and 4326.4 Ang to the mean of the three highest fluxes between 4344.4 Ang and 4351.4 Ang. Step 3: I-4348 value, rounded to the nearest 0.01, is -1.15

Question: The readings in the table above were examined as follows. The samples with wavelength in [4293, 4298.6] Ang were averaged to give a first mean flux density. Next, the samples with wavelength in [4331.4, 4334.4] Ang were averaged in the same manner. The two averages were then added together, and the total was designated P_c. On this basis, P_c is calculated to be 44.7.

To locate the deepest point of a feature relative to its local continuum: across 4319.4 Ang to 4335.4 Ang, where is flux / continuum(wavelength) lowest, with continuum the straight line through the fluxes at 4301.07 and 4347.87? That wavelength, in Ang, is 4334.88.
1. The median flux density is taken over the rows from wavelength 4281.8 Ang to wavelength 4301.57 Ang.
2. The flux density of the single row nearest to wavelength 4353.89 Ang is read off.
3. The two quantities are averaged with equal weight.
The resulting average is 22.57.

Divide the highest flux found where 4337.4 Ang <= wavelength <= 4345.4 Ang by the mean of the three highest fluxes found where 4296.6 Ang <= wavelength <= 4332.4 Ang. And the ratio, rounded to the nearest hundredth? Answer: 0.82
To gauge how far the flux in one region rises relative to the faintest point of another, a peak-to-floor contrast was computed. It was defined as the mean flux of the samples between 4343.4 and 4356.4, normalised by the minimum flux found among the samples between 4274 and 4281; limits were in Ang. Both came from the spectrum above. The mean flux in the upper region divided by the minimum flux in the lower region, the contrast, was 0.88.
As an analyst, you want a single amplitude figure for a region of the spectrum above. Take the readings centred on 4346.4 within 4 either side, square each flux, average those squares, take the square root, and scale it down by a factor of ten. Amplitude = 1.98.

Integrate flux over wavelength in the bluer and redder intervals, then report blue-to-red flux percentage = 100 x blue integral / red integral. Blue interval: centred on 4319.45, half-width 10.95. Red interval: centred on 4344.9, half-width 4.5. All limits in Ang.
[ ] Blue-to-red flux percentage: 303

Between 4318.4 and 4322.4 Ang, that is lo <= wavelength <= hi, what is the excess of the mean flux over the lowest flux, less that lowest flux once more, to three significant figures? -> -22.9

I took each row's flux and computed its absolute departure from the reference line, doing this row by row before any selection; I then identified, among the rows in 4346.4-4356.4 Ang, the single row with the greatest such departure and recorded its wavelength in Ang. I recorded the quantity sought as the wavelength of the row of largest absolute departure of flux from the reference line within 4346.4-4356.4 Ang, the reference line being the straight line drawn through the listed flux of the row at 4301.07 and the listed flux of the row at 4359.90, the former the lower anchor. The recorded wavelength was 4346.87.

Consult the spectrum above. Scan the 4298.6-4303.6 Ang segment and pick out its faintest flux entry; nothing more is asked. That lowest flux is 22.09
